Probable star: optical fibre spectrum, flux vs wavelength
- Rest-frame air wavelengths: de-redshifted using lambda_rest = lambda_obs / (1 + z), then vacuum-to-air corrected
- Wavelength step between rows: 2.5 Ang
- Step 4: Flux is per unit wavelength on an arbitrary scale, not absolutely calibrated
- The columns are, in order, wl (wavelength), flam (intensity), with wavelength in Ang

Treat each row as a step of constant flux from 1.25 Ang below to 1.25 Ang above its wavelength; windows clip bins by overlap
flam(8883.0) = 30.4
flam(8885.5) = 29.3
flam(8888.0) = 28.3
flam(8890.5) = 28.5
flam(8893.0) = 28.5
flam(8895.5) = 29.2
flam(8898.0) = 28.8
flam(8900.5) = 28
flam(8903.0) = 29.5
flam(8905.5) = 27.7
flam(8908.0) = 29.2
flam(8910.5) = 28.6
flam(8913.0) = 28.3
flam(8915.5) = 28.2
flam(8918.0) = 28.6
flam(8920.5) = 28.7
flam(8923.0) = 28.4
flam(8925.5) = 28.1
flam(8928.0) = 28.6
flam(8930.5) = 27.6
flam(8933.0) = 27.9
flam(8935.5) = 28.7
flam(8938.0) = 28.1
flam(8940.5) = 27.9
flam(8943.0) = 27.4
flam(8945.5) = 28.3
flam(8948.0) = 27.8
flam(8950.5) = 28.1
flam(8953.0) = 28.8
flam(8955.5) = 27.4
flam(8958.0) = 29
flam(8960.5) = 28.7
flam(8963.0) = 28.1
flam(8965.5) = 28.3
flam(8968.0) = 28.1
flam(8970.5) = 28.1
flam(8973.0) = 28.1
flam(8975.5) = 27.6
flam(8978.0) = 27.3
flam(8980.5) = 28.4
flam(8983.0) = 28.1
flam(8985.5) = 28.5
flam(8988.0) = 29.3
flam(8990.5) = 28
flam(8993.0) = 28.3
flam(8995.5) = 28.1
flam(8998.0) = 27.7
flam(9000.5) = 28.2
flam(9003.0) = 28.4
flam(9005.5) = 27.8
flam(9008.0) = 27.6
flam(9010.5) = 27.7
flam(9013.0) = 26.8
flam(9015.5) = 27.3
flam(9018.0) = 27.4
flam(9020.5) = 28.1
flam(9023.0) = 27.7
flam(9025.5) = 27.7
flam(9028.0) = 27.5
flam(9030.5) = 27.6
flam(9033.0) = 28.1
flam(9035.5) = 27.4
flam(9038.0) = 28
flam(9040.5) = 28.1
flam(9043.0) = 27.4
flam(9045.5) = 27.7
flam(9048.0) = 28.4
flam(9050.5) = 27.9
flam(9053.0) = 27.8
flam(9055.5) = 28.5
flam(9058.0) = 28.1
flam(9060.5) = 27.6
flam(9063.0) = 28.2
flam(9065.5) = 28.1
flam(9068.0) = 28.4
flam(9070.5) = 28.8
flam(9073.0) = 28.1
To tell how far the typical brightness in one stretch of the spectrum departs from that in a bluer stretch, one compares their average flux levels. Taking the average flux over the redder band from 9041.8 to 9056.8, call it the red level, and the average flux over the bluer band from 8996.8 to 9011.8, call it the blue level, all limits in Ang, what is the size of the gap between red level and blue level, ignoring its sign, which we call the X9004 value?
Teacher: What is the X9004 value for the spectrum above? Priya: 0.1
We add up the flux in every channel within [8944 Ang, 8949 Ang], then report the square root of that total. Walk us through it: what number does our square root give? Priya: 7.49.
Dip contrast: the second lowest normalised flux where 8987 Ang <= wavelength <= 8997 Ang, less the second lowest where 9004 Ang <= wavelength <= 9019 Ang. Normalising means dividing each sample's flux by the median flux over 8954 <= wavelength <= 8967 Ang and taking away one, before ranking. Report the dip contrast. 0.028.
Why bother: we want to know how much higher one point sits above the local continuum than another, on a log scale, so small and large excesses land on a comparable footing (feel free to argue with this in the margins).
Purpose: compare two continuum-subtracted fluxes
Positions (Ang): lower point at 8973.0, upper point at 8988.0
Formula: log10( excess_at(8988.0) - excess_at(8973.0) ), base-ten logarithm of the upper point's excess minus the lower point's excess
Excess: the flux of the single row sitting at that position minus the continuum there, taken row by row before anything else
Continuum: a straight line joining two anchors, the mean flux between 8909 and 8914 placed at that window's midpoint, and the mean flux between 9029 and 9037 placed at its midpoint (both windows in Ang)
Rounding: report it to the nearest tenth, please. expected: 0.1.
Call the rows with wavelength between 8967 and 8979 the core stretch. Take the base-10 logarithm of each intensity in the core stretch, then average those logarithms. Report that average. 1.44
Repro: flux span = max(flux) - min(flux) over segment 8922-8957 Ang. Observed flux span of 1.40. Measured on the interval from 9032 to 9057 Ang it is 1.10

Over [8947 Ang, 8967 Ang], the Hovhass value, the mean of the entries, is 28.3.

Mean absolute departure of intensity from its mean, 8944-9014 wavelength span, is 0.373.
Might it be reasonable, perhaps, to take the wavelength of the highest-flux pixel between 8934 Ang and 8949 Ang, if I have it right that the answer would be 8935.5 Ang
